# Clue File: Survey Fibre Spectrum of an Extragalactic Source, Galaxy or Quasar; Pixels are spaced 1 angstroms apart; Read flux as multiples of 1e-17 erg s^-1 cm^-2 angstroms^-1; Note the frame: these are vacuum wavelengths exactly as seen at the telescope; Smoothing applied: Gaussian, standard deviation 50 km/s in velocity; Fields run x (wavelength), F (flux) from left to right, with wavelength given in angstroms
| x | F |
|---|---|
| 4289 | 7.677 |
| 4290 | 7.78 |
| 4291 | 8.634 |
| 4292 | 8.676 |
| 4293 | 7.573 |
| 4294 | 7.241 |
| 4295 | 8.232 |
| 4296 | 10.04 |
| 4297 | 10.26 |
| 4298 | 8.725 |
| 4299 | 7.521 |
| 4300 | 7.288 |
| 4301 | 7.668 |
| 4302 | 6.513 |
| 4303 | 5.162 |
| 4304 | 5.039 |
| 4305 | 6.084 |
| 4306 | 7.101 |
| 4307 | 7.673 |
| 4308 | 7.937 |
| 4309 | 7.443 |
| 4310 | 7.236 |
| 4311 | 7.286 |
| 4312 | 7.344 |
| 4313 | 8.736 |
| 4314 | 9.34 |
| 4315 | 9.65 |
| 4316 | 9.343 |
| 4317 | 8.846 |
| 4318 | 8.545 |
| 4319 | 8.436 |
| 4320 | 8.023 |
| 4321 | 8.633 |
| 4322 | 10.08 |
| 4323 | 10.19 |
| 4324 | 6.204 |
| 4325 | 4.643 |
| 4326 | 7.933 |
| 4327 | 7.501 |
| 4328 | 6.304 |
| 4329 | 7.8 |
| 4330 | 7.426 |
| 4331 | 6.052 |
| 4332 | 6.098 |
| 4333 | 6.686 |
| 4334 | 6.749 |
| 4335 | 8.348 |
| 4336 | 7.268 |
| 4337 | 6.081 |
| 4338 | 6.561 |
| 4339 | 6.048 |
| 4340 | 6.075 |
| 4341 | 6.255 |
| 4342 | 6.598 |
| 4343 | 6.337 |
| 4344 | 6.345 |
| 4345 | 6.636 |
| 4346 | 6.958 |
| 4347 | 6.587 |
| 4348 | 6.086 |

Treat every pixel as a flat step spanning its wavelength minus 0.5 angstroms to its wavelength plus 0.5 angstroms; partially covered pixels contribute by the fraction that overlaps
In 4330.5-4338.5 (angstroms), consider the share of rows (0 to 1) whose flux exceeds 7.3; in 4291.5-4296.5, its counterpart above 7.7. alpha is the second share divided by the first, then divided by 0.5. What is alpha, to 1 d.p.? 9.6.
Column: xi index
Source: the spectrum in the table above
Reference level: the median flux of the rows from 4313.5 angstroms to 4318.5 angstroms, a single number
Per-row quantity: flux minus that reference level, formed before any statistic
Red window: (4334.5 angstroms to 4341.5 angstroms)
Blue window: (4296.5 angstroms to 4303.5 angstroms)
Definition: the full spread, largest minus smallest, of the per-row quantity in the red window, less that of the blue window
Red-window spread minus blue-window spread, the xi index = -2.8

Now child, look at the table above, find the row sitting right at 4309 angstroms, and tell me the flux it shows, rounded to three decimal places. 7.443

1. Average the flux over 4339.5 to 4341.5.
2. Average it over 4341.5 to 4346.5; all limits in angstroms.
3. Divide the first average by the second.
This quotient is 0.9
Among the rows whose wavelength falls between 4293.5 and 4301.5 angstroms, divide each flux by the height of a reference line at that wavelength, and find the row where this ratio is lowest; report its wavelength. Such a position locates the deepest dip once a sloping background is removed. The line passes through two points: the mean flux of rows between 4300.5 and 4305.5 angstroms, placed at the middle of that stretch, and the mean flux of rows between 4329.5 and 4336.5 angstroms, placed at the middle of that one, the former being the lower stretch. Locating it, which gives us 4300 angstroms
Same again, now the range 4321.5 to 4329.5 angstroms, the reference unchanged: 4325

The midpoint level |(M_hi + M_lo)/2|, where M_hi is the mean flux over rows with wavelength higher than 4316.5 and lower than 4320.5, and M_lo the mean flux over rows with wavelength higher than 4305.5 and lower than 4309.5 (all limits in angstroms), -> 8.0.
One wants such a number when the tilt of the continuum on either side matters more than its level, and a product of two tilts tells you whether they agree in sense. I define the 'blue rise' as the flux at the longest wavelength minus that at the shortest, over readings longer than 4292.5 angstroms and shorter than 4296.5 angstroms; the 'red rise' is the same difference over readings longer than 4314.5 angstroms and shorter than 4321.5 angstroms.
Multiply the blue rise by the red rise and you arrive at -2.5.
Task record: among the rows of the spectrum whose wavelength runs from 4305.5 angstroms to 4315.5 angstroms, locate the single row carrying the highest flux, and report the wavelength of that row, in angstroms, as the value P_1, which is 4315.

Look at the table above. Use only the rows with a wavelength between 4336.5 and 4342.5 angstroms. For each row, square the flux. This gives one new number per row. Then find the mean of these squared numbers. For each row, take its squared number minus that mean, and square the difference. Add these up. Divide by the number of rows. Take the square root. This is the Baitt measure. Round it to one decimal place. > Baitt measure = 2.9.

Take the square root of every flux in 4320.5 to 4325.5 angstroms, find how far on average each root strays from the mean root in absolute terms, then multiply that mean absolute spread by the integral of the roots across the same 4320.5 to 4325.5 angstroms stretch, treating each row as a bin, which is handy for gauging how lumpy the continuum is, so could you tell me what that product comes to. 5.2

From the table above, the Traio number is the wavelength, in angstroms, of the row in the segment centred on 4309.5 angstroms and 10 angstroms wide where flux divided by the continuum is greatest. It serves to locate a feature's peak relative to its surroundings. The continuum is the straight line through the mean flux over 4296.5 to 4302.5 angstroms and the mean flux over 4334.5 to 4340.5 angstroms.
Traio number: 4314 angstroms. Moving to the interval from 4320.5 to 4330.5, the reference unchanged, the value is 4323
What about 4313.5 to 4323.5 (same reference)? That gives 4323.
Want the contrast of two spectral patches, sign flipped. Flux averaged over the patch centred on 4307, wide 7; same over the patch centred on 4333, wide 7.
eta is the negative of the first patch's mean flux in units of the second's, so -1.00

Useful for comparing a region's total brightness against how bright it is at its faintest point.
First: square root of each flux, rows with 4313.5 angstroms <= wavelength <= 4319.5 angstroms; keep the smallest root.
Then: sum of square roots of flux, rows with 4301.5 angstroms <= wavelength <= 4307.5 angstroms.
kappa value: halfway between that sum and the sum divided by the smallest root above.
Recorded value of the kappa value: 10.1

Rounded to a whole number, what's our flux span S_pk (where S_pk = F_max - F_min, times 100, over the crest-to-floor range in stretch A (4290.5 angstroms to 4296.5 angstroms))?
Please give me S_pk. 280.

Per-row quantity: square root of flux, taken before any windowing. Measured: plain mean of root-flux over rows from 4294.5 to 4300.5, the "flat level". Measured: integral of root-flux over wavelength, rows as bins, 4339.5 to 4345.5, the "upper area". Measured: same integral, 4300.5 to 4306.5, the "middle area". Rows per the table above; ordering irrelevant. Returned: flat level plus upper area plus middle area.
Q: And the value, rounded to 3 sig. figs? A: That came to 33.1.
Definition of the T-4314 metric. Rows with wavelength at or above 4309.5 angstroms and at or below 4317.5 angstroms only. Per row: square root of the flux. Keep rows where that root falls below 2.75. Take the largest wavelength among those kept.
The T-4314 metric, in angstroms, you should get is 4312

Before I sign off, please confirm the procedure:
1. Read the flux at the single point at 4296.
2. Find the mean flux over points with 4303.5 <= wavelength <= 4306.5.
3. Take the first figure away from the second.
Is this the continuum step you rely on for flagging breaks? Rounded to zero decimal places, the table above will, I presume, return -4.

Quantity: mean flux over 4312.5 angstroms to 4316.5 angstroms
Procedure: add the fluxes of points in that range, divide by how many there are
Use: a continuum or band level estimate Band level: 9.3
